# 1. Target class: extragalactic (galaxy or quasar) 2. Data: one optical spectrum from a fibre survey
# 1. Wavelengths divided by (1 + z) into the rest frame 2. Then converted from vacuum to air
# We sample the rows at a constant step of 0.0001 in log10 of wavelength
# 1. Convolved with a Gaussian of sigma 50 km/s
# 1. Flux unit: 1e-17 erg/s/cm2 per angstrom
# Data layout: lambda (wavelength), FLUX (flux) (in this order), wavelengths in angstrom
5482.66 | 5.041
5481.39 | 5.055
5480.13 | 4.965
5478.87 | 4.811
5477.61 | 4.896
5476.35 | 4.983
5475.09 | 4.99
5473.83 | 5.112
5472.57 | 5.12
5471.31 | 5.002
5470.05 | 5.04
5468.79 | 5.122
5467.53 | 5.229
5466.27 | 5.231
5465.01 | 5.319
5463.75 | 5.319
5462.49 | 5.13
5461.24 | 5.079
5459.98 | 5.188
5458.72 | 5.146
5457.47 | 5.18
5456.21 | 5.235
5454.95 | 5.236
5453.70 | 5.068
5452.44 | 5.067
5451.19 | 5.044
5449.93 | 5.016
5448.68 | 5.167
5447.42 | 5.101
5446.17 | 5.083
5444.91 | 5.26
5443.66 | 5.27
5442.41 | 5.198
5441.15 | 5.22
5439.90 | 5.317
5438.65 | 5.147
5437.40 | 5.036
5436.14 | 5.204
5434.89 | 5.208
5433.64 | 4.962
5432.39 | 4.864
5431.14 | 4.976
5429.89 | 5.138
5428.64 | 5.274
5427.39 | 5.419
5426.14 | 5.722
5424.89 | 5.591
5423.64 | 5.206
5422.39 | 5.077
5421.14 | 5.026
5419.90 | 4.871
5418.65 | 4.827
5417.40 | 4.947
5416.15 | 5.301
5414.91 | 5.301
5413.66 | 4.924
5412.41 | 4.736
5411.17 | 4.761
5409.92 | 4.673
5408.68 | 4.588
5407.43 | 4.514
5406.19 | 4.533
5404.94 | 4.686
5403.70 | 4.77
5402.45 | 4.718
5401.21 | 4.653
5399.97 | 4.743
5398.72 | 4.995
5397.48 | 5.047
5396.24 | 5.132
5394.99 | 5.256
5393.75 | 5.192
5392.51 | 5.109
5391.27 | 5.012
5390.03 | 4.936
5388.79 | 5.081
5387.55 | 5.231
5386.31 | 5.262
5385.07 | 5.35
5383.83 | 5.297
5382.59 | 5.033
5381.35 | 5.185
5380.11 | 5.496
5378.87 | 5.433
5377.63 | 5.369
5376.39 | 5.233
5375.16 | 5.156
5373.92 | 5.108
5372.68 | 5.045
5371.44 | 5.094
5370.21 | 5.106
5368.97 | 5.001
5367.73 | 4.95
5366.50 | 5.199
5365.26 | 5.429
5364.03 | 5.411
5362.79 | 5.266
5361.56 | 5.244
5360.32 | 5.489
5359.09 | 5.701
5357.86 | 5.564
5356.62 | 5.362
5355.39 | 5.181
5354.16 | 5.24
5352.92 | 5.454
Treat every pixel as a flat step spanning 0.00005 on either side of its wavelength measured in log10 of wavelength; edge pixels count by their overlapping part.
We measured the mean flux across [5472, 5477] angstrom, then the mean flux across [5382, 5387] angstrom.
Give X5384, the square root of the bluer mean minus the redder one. 0.4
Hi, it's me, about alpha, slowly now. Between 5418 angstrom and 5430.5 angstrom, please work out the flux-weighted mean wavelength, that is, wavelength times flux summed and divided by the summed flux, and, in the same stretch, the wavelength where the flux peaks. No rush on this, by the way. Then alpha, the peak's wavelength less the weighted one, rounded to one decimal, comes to 1.8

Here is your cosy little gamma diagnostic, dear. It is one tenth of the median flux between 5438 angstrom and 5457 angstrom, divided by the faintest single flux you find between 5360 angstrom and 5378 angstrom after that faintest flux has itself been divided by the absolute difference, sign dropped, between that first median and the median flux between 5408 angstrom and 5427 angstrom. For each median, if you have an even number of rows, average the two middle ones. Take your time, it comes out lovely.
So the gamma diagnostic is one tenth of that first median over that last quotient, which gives 0.02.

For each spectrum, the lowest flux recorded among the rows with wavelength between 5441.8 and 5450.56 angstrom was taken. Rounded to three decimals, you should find 5.016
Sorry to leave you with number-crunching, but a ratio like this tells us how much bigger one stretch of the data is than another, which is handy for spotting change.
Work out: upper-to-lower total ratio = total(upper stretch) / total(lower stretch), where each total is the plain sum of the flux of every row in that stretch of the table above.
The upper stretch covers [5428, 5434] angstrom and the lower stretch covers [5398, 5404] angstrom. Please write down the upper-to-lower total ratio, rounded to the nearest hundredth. 1.06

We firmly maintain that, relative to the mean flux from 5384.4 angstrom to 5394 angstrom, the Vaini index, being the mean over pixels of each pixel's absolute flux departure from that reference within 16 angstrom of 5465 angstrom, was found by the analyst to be 0.107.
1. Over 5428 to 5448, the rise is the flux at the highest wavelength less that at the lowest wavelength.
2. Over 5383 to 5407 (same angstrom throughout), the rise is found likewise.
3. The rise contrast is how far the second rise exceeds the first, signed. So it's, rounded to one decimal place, -0.6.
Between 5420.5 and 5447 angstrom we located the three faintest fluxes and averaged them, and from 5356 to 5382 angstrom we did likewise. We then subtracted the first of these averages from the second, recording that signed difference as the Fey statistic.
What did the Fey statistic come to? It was 0.1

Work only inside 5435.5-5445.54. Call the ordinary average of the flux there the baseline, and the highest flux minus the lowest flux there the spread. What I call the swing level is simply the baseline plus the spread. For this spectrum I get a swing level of 5.49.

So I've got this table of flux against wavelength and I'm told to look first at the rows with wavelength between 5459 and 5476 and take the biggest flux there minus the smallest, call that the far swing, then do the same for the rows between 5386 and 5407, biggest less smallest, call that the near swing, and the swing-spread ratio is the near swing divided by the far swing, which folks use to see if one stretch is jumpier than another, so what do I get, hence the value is 2.2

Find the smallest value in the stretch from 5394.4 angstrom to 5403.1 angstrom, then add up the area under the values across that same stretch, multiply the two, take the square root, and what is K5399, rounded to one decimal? 14.1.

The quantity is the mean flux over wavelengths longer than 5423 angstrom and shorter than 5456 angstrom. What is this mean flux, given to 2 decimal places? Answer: 5.18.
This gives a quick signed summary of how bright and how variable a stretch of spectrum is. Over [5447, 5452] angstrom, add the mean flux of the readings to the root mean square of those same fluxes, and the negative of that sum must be -10.2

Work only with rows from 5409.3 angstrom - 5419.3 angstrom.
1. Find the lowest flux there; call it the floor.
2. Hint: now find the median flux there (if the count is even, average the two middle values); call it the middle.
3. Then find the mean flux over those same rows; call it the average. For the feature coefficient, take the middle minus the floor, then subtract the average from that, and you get -4.73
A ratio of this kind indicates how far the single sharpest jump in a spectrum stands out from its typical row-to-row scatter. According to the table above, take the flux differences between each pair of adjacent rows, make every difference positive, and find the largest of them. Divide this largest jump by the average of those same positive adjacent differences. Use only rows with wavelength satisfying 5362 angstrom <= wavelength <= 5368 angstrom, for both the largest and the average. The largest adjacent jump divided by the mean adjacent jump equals 1.55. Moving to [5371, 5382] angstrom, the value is 3.07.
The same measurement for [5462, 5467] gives 2.05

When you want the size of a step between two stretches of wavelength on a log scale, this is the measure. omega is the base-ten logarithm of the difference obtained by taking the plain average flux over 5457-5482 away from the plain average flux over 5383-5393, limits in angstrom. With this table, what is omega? -1.2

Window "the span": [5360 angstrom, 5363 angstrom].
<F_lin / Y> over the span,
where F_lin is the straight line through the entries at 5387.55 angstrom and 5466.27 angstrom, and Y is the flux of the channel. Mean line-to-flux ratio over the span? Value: 0.98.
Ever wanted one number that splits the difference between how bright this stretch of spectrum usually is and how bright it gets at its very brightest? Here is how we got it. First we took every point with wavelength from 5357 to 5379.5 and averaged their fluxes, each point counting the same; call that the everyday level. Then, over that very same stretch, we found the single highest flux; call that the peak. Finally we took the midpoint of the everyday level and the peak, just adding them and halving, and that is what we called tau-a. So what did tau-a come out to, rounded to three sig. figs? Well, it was 5.48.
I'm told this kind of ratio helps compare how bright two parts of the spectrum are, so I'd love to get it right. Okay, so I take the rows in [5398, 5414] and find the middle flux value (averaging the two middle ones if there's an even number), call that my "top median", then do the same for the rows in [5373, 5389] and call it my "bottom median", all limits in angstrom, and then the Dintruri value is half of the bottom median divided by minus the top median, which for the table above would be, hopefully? -0.55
